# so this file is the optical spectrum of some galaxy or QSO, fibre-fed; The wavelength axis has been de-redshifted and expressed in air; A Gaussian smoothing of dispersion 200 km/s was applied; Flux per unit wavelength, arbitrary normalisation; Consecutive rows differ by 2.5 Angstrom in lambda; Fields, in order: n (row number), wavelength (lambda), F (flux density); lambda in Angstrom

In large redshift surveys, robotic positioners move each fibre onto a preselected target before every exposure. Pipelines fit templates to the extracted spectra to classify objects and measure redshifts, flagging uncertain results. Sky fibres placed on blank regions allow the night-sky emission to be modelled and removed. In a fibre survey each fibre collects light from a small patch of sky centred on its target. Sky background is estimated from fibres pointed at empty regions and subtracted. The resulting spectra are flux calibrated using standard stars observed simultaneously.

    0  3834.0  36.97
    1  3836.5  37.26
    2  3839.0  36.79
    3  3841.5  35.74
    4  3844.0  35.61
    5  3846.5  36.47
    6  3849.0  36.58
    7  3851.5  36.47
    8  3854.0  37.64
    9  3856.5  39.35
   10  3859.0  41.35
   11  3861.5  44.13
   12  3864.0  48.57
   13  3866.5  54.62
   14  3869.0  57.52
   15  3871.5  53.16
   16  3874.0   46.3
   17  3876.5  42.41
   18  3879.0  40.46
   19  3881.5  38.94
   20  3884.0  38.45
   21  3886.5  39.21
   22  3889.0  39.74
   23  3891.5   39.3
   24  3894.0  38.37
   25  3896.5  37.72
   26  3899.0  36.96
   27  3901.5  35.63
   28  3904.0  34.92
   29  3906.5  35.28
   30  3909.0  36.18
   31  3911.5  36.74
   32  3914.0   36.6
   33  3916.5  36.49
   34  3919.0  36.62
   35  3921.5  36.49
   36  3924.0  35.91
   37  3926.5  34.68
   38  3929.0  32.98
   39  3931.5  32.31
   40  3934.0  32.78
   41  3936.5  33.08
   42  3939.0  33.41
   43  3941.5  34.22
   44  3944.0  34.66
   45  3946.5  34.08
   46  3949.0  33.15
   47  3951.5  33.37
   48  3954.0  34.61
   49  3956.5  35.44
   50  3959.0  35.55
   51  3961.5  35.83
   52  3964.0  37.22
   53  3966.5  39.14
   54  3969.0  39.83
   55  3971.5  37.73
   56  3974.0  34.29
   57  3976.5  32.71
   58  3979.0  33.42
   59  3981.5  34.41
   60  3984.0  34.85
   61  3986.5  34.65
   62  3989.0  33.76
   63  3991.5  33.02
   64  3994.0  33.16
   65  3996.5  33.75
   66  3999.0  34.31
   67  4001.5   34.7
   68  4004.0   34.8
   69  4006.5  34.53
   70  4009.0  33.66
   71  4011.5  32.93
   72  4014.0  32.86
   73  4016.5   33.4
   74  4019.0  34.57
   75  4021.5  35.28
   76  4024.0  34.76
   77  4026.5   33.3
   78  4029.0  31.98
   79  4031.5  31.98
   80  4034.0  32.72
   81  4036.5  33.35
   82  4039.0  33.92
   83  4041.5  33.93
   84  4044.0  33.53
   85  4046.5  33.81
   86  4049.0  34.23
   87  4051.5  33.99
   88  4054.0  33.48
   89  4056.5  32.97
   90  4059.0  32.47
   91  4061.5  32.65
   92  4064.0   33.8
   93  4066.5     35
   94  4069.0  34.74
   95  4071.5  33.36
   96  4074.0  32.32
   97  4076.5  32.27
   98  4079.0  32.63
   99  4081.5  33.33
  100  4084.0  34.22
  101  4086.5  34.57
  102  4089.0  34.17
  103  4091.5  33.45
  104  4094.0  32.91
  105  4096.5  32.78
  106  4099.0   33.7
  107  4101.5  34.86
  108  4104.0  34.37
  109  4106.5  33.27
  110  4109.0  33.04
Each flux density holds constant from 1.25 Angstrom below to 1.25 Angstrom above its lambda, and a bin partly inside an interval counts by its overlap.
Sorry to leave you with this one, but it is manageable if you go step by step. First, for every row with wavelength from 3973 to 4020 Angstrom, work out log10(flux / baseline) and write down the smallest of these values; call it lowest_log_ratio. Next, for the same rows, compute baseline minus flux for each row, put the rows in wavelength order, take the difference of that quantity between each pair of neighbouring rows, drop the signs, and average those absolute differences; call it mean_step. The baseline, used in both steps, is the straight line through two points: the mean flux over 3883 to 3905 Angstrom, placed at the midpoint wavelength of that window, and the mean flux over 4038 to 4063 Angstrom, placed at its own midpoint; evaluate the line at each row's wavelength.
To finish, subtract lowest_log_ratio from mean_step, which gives 0.654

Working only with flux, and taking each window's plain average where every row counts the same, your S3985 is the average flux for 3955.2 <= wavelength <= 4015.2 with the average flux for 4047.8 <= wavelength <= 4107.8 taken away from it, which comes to 1.3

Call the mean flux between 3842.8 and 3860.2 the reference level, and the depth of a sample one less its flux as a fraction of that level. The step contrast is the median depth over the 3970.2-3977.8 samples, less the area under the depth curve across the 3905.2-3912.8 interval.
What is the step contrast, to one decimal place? -0.2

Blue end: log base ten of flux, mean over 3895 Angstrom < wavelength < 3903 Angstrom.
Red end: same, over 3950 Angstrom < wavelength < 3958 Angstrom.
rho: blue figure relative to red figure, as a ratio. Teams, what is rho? 1.02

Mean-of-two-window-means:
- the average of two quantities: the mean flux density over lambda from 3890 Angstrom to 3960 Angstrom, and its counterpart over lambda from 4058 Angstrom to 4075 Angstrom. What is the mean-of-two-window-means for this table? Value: 34.4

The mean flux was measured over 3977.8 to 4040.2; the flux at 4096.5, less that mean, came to -1.0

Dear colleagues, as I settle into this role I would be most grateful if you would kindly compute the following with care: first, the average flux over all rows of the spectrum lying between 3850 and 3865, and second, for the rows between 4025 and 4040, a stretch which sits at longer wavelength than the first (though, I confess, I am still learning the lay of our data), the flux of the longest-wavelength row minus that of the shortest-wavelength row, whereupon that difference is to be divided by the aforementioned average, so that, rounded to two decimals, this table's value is 0.02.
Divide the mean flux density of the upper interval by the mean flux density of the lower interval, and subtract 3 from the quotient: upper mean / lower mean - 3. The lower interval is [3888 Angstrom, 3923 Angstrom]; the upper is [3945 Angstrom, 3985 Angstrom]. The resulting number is -2.04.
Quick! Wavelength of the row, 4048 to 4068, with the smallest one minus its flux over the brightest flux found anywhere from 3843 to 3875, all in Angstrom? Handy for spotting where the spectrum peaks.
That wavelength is 4066.5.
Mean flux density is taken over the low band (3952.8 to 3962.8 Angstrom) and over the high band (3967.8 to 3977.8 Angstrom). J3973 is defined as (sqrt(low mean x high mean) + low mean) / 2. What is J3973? 35.6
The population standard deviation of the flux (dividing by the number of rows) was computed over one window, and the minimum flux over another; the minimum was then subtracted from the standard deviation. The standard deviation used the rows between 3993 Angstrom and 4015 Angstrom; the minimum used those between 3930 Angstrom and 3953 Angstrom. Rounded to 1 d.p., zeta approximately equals -31.6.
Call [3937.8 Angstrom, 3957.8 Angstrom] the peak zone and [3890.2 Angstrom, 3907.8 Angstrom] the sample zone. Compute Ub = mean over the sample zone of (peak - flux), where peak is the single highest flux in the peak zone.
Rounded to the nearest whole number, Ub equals -1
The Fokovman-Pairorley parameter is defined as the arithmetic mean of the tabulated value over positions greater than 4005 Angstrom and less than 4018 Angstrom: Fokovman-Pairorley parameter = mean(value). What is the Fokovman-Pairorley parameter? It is 33.5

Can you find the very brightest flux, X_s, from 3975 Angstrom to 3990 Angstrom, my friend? 34.85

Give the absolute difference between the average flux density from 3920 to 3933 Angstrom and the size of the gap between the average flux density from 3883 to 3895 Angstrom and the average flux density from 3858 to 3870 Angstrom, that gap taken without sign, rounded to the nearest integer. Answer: 24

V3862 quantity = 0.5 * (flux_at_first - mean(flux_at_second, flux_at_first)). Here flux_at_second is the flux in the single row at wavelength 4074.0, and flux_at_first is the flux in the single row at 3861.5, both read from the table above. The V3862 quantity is 3.0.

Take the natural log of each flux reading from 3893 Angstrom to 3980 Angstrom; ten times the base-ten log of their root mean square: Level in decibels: 5.52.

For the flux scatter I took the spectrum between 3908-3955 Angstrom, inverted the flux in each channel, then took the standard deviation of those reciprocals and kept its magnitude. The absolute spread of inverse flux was 0.0013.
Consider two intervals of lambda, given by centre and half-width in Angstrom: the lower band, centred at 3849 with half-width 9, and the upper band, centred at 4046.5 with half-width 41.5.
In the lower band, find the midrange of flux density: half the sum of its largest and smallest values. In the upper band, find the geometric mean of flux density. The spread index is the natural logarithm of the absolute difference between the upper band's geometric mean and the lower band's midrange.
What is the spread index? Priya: 1.4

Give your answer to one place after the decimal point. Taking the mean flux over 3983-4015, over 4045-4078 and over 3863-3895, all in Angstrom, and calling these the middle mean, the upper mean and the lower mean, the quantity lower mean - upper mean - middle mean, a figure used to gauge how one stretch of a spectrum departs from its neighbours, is -23.0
